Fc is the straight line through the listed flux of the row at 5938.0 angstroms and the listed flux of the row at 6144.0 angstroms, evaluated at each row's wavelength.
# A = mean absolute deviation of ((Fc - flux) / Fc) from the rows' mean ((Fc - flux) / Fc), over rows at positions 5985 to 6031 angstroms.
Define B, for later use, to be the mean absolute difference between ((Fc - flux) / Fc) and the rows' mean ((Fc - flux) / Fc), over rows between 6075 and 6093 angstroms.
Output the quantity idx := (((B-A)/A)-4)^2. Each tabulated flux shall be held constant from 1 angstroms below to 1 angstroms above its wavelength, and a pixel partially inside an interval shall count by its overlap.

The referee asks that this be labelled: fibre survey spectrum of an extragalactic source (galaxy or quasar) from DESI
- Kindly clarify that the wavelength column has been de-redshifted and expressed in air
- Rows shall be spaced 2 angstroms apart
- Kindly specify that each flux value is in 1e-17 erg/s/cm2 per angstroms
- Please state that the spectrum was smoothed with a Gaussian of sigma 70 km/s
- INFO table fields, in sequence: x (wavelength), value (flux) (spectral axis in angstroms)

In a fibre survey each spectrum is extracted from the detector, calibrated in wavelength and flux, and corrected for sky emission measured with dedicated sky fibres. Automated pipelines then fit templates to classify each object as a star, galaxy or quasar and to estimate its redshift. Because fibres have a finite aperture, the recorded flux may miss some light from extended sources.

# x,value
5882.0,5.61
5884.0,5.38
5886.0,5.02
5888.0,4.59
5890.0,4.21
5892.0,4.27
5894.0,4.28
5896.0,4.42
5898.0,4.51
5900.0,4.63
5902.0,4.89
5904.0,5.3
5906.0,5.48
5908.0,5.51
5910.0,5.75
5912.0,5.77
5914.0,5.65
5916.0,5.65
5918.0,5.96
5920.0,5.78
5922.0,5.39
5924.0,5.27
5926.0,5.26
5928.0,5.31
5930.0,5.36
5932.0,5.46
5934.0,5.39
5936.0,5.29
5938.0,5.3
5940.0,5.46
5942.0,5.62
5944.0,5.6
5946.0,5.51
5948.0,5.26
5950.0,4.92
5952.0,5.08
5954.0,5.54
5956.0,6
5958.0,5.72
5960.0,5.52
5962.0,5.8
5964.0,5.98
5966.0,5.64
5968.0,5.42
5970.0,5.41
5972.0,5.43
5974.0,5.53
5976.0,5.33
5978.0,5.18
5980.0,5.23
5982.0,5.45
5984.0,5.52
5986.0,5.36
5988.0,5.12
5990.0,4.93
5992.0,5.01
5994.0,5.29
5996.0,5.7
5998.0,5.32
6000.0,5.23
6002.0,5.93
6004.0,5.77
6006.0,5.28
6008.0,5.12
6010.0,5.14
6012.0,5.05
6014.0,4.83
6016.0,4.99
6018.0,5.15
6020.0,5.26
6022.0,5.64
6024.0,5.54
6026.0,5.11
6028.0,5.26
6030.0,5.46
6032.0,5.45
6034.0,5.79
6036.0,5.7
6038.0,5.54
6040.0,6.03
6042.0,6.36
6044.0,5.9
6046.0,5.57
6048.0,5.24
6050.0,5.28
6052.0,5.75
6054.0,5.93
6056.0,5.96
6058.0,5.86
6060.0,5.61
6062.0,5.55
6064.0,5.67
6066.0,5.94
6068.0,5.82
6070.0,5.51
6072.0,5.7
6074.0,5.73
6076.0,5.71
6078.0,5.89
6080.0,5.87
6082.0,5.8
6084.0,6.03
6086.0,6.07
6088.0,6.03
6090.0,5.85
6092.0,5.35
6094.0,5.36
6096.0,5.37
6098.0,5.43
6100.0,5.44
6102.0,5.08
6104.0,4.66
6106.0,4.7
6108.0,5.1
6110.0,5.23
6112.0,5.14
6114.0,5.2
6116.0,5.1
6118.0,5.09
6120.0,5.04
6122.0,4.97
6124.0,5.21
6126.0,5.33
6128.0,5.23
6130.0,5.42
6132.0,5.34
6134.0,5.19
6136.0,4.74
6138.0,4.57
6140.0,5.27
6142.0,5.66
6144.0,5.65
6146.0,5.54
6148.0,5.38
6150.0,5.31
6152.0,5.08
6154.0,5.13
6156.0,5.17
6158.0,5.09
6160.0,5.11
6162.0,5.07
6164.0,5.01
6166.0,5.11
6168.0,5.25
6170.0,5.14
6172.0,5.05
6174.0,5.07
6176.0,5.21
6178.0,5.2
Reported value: 19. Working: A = 0.040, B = 0.027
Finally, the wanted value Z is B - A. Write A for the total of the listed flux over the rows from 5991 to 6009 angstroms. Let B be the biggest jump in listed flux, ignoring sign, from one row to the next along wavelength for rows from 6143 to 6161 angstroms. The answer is -48.4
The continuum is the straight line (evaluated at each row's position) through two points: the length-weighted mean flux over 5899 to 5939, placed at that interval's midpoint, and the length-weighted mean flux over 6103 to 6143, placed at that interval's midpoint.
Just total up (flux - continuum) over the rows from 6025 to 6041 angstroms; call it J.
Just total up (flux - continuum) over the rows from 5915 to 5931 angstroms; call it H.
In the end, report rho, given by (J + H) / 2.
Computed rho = 1.5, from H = 0.7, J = 2.4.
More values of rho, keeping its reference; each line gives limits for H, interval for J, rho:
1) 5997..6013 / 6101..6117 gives -0.2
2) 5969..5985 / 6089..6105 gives 0.9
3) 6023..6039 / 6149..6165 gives 1.2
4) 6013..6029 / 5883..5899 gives -3.7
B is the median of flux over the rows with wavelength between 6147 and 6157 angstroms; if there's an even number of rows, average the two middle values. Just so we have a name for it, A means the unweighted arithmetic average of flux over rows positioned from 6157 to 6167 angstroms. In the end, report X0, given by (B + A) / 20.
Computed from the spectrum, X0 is 0.512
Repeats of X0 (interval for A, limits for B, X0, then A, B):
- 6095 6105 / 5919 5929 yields 0.525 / 5.20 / 5.31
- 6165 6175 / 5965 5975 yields 0.528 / 5.12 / 5.43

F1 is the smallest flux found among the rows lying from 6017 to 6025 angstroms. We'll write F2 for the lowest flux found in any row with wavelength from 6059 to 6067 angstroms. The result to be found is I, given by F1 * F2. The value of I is 28.6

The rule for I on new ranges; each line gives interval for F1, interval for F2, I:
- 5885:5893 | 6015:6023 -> 21.0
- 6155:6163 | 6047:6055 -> 26.6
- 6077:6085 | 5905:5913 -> 31.8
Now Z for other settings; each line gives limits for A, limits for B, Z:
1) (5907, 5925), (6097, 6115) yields -50.3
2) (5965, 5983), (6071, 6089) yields -48.4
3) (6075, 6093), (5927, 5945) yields -52.4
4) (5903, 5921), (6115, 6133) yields -50.6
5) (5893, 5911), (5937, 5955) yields -44.3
